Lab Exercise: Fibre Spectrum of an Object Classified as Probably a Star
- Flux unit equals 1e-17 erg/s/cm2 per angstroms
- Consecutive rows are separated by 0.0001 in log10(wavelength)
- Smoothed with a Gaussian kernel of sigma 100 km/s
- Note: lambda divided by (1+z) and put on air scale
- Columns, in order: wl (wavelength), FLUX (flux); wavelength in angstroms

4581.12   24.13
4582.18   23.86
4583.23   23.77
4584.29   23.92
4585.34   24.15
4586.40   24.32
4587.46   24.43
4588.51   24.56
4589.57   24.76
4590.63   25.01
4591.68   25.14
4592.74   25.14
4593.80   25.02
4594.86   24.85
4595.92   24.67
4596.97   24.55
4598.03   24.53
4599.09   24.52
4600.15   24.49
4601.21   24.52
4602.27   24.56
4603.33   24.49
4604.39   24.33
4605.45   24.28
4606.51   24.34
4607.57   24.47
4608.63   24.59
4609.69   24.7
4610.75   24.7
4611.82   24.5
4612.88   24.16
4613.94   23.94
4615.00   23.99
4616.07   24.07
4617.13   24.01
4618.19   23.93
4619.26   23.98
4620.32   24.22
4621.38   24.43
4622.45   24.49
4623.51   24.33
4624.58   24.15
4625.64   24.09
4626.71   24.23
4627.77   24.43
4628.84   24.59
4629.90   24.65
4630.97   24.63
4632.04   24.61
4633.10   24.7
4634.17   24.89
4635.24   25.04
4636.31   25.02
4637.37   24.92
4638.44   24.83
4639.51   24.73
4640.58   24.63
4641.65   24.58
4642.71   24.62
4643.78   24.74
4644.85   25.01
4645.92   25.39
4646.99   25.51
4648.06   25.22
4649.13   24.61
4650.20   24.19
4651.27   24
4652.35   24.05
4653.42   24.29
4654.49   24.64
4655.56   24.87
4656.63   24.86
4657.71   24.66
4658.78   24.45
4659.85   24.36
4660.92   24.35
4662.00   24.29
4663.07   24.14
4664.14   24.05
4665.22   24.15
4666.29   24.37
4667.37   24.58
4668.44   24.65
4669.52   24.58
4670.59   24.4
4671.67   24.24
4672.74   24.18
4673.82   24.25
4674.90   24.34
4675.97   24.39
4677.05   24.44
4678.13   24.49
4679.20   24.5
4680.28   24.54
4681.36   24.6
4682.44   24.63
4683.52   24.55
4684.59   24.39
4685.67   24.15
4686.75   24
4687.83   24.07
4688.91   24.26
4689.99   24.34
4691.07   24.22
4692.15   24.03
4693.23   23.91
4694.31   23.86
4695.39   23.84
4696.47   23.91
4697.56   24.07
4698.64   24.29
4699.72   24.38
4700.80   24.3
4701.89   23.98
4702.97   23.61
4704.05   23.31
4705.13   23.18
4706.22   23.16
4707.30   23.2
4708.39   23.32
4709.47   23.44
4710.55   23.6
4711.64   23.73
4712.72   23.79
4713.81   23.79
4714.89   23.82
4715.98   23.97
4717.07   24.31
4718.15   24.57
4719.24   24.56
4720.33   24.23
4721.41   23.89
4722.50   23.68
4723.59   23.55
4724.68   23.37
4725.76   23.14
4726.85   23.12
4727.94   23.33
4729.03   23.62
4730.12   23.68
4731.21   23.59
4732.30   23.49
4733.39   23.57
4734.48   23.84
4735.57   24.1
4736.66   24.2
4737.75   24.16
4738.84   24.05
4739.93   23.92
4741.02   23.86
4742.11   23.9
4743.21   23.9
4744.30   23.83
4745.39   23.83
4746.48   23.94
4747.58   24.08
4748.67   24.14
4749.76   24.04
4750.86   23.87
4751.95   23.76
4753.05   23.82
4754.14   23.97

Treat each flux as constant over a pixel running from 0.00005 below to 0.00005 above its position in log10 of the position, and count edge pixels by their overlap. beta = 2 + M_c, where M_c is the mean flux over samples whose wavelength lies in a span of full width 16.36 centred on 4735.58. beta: 25.8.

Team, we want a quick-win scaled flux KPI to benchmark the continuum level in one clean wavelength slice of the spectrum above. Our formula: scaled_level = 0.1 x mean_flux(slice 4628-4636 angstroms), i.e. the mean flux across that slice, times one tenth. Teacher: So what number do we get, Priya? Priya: 2.47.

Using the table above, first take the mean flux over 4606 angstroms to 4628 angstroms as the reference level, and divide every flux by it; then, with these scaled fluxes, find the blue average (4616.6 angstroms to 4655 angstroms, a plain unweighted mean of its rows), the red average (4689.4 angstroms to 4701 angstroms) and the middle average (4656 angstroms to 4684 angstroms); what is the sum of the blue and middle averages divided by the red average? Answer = 2.03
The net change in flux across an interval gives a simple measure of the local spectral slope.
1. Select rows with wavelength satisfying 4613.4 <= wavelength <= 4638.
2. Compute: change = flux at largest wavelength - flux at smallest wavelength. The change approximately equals 1.0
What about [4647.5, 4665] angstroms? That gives -1.2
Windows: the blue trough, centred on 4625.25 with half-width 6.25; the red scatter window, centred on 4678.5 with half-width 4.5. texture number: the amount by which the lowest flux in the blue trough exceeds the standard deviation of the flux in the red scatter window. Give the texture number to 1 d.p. 23.9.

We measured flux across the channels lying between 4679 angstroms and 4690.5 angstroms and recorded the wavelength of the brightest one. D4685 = 4682.44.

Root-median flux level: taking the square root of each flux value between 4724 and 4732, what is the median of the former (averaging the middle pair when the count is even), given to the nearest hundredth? 4.83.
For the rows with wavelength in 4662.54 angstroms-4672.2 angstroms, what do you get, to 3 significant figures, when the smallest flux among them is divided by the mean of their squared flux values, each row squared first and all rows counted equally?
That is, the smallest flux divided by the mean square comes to 0.0406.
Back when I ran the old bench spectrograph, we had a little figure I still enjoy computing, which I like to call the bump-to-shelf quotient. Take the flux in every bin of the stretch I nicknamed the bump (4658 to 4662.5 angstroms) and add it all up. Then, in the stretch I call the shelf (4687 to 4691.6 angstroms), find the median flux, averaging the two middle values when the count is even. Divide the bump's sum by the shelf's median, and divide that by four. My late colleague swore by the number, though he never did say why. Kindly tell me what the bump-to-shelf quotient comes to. 1.01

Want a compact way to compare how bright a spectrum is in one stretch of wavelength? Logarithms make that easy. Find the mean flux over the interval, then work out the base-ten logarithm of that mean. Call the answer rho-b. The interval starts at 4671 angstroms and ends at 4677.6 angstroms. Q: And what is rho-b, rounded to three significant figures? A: 1.39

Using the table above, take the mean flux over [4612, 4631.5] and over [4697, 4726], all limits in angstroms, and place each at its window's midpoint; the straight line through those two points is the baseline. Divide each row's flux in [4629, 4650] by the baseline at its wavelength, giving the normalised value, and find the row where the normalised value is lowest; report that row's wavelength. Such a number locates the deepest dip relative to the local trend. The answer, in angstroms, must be 4632.04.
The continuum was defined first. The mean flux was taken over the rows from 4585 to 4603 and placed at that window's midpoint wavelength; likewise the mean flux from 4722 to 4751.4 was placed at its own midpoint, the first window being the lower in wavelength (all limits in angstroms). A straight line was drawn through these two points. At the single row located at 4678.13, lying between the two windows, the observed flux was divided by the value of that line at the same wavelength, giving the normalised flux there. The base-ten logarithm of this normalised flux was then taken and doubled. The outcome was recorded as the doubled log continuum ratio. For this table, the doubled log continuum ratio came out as 0.013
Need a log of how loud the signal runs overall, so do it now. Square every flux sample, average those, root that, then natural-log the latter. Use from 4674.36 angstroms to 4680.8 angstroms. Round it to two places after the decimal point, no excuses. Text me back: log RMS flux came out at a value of 3.20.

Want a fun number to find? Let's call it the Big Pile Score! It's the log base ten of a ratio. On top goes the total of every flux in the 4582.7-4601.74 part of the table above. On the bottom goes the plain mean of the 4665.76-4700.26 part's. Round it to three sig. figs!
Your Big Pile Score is 1.26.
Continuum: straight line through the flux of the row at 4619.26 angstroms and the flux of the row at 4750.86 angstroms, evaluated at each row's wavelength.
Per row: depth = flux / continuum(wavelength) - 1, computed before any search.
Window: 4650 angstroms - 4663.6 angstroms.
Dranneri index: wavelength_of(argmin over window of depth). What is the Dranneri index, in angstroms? 4651.27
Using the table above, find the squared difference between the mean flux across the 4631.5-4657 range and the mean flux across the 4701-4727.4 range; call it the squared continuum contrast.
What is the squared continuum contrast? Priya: 1.1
